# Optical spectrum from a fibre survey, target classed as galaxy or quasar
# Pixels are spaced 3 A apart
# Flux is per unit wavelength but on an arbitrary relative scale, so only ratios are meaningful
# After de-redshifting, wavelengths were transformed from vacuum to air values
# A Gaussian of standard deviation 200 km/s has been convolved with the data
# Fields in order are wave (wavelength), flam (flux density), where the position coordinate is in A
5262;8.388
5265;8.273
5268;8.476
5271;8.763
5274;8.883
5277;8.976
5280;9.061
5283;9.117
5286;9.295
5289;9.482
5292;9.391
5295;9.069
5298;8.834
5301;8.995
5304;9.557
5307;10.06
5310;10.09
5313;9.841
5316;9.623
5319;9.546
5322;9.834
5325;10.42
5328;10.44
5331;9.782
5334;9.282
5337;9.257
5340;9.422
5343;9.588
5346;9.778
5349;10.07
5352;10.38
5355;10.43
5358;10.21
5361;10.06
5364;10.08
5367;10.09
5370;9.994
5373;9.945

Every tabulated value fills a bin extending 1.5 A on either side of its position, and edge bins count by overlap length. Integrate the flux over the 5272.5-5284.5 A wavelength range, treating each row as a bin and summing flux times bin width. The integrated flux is 108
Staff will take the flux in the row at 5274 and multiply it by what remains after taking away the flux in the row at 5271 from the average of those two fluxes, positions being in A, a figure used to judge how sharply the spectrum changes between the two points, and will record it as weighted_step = 1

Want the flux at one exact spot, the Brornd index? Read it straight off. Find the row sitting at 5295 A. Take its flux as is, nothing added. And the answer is 9.069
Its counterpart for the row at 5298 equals 8.834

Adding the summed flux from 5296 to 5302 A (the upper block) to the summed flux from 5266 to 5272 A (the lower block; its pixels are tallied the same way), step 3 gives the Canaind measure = 35.1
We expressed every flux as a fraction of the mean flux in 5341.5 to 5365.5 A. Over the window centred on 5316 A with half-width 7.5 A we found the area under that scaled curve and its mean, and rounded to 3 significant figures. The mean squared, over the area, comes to 0.0648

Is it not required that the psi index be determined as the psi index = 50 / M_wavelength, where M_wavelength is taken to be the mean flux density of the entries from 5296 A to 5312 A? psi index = 5.26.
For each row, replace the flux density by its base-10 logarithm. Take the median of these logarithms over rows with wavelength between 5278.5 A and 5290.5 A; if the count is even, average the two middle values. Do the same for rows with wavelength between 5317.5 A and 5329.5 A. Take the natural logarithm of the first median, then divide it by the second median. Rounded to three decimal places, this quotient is -0.036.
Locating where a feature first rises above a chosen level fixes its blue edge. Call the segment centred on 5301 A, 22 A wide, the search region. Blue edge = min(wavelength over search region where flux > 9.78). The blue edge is 5307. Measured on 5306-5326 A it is 5307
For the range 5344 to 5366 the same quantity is 5349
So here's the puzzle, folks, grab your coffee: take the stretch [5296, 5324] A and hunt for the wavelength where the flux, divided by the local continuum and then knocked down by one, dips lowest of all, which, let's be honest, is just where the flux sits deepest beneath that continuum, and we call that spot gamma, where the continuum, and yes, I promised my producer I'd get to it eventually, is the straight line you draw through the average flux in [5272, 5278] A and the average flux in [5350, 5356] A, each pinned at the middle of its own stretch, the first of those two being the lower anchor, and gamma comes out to 5298 A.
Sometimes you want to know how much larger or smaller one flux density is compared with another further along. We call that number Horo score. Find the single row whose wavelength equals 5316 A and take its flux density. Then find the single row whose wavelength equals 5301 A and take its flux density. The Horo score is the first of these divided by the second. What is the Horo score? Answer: 1.07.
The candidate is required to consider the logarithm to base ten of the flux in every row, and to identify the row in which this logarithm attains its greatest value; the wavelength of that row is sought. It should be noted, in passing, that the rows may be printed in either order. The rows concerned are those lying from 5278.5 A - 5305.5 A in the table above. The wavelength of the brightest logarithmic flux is 5304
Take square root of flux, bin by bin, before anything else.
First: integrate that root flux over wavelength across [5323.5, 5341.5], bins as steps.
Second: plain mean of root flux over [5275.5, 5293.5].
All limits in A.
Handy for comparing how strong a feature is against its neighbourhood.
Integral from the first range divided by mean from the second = 18.52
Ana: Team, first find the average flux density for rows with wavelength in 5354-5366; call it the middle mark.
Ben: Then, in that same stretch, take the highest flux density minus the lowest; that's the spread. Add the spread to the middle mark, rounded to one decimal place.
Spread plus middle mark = 10.6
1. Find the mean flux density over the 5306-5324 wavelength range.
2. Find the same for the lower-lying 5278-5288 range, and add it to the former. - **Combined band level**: 19.0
